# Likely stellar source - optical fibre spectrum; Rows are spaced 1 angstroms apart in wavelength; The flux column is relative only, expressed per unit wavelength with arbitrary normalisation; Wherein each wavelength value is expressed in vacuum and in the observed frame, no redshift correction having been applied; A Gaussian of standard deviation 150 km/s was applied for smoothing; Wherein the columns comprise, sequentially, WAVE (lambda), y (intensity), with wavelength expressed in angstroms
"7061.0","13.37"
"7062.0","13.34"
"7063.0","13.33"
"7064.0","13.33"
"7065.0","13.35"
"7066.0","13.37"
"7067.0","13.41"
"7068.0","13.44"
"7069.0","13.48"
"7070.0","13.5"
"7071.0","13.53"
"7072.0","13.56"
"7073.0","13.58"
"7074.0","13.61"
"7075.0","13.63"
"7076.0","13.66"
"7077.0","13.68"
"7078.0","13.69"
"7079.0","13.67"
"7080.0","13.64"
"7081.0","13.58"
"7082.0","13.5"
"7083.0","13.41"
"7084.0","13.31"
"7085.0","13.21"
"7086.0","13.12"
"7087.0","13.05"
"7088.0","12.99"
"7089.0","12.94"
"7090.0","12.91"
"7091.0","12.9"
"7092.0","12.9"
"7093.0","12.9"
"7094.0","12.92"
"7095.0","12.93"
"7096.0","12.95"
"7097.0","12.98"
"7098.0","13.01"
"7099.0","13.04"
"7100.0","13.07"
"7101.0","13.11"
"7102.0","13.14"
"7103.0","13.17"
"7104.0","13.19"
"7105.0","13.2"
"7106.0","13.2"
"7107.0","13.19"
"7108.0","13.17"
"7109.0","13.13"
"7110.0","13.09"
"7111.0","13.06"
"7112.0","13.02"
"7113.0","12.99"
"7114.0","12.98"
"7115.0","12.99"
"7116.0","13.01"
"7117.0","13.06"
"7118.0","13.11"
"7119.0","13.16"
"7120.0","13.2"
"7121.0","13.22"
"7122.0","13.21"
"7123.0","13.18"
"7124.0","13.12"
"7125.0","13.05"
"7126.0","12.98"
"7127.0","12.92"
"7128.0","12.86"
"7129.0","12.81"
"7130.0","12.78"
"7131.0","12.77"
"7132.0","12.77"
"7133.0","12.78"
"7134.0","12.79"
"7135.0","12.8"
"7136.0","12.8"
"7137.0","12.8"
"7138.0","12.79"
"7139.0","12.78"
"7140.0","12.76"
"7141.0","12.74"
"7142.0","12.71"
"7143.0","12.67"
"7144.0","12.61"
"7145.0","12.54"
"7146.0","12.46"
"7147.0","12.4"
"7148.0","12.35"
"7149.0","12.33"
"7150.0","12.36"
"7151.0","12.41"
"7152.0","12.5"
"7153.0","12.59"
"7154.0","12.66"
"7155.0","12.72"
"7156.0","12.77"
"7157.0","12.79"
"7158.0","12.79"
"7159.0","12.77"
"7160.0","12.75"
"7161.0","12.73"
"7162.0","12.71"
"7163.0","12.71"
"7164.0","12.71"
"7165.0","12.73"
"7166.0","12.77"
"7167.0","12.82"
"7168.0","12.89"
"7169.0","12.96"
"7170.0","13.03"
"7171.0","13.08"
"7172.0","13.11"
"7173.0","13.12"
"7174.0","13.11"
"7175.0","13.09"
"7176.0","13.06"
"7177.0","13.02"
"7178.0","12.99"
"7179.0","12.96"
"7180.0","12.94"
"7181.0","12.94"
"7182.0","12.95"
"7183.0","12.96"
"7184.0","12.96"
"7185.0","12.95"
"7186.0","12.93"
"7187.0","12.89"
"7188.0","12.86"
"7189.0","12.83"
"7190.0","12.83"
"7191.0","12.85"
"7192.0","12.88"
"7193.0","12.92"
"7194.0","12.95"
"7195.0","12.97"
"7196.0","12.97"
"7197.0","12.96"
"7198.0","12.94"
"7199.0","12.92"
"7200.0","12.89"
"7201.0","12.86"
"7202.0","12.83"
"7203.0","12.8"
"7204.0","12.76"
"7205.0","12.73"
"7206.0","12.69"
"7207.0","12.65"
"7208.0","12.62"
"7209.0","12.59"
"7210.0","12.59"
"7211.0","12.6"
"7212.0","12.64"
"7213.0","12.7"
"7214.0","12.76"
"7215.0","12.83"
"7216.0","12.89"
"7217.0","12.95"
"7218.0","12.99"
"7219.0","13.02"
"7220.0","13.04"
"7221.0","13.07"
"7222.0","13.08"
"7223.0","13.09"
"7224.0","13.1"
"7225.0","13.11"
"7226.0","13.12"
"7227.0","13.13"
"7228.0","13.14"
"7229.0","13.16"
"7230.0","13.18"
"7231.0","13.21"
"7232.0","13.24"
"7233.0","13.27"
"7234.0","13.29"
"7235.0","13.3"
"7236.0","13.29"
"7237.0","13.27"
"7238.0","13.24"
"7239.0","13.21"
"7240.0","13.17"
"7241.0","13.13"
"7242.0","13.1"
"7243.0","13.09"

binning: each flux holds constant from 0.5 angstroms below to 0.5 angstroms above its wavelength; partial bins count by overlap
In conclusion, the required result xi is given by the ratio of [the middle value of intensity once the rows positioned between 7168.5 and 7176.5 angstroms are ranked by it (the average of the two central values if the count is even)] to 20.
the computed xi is 0.654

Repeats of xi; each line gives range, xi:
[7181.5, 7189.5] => 0.647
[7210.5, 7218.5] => 0.640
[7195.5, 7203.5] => 0.645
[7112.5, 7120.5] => 0.652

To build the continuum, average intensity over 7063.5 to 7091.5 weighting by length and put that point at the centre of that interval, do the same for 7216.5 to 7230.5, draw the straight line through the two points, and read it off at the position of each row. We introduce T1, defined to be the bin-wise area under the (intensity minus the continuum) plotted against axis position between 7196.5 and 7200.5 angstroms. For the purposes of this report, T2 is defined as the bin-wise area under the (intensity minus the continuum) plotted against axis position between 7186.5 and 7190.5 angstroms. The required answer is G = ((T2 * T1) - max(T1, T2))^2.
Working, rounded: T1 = -0.8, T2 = -1.22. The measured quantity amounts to 3.5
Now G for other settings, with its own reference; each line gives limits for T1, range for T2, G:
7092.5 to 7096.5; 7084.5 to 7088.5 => 9.6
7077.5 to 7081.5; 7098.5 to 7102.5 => 4.2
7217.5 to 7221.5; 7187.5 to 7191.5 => 0.3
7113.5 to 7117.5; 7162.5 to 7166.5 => 12.6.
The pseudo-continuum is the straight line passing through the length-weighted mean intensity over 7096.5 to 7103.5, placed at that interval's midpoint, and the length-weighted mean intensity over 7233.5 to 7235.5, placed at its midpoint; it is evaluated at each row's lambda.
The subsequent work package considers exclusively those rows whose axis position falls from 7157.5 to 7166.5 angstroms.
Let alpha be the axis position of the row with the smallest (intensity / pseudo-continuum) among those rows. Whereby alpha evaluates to 7164.0 angstroms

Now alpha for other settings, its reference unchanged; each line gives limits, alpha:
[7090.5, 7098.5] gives 7093.0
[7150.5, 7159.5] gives 7151.0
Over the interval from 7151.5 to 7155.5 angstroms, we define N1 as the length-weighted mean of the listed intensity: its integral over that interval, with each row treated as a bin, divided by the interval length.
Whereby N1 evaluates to 12.6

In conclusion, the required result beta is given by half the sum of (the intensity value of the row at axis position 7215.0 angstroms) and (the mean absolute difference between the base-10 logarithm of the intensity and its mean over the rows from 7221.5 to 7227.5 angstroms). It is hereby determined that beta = 6.42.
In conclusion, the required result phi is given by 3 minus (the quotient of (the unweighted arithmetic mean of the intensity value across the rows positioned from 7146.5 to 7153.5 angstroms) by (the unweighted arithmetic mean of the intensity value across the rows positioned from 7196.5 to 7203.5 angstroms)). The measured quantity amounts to 2.04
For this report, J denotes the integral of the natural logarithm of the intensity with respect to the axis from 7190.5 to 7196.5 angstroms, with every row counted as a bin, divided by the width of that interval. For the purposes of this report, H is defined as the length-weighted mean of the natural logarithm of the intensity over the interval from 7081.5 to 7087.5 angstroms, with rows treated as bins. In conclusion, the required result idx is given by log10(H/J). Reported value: 0.0044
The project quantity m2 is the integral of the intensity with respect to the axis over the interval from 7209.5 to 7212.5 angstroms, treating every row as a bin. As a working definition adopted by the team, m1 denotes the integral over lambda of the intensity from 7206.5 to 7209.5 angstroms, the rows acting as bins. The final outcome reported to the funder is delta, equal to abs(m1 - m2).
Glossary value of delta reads 0.0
